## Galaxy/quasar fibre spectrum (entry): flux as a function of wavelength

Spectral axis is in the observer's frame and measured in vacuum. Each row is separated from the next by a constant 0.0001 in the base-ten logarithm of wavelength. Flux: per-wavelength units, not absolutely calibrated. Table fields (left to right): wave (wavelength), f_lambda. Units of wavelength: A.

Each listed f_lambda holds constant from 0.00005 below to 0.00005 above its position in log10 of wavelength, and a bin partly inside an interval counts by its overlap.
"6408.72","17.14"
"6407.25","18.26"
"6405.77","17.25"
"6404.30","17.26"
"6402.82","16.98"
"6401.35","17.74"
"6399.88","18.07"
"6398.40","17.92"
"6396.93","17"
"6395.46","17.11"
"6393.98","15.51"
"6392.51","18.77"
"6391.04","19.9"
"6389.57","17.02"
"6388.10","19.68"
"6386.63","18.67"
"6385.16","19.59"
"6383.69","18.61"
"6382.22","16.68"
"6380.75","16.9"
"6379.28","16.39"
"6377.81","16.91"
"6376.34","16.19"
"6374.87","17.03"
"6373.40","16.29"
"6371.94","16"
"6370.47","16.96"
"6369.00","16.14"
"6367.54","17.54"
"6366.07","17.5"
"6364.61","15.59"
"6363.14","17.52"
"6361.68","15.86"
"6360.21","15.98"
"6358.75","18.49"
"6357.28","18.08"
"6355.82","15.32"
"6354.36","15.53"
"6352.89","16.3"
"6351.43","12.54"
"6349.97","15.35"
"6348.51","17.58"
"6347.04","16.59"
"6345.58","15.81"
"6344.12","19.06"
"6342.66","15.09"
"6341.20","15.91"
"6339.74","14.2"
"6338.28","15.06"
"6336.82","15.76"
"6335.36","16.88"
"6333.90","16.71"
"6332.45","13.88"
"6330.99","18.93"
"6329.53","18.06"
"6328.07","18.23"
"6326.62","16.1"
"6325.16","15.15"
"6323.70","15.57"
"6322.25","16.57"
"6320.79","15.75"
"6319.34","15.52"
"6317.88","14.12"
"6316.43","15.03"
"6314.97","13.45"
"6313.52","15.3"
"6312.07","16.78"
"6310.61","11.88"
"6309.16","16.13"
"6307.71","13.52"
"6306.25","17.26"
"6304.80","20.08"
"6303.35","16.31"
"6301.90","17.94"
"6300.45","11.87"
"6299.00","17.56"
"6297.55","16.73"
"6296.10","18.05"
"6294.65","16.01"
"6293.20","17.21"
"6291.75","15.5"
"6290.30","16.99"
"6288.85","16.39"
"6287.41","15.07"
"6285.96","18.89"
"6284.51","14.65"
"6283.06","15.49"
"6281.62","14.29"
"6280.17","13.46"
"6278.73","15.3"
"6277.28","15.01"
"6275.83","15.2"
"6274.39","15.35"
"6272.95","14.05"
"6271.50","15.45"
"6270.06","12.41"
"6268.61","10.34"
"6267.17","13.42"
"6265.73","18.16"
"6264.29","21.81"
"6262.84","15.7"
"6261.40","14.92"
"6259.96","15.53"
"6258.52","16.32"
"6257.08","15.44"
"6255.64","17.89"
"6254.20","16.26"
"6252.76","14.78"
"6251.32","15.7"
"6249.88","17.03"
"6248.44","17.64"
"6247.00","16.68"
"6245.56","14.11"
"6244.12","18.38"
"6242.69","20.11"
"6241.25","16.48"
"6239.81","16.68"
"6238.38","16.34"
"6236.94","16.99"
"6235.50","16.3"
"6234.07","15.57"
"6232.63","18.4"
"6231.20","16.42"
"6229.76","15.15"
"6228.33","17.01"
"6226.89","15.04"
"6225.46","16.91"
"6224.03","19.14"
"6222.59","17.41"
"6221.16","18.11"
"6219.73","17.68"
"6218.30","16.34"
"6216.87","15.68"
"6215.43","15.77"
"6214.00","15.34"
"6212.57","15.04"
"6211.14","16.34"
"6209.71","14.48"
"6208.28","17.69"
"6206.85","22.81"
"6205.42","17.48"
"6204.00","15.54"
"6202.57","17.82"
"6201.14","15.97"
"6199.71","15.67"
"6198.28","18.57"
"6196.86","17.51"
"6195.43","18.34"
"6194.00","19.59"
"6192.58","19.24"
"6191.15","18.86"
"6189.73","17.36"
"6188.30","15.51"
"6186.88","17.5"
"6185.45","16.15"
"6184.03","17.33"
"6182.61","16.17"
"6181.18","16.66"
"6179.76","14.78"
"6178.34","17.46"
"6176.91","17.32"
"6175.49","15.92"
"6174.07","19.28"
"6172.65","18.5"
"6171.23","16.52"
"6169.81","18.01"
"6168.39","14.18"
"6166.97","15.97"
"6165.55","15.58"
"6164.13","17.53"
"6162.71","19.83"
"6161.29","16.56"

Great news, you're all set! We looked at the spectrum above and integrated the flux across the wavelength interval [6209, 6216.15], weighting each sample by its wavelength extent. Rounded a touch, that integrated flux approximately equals 110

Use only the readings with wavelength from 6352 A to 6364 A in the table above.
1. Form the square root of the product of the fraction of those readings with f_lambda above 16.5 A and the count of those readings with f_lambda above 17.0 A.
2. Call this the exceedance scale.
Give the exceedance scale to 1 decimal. 1.1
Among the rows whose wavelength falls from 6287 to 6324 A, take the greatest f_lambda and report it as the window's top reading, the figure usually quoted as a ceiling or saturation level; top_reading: 20.08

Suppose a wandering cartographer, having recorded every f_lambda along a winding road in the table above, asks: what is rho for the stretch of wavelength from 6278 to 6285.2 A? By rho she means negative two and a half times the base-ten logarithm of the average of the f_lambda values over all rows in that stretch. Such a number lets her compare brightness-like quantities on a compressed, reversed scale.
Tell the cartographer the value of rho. -2.914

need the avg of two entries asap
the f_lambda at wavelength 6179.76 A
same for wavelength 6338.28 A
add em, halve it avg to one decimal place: 14.9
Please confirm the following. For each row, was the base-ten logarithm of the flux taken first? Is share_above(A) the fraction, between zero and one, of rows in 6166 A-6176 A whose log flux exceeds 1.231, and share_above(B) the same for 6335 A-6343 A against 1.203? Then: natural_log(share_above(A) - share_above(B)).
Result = -1.3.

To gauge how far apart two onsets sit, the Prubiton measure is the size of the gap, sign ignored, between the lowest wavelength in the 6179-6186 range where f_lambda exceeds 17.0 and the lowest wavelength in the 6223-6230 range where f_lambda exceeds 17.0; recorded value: 40.0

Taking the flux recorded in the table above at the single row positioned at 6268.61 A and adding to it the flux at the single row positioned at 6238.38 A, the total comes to 26.7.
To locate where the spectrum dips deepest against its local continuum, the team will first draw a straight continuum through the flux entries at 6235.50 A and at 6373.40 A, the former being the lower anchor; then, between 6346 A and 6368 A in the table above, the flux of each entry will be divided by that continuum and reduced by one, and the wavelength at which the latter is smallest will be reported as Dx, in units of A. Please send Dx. 6351.43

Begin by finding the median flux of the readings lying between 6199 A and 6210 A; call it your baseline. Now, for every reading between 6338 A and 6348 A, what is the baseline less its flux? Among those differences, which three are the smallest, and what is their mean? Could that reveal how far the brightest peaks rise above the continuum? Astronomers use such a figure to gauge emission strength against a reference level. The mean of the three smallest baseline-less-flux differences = -0.46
